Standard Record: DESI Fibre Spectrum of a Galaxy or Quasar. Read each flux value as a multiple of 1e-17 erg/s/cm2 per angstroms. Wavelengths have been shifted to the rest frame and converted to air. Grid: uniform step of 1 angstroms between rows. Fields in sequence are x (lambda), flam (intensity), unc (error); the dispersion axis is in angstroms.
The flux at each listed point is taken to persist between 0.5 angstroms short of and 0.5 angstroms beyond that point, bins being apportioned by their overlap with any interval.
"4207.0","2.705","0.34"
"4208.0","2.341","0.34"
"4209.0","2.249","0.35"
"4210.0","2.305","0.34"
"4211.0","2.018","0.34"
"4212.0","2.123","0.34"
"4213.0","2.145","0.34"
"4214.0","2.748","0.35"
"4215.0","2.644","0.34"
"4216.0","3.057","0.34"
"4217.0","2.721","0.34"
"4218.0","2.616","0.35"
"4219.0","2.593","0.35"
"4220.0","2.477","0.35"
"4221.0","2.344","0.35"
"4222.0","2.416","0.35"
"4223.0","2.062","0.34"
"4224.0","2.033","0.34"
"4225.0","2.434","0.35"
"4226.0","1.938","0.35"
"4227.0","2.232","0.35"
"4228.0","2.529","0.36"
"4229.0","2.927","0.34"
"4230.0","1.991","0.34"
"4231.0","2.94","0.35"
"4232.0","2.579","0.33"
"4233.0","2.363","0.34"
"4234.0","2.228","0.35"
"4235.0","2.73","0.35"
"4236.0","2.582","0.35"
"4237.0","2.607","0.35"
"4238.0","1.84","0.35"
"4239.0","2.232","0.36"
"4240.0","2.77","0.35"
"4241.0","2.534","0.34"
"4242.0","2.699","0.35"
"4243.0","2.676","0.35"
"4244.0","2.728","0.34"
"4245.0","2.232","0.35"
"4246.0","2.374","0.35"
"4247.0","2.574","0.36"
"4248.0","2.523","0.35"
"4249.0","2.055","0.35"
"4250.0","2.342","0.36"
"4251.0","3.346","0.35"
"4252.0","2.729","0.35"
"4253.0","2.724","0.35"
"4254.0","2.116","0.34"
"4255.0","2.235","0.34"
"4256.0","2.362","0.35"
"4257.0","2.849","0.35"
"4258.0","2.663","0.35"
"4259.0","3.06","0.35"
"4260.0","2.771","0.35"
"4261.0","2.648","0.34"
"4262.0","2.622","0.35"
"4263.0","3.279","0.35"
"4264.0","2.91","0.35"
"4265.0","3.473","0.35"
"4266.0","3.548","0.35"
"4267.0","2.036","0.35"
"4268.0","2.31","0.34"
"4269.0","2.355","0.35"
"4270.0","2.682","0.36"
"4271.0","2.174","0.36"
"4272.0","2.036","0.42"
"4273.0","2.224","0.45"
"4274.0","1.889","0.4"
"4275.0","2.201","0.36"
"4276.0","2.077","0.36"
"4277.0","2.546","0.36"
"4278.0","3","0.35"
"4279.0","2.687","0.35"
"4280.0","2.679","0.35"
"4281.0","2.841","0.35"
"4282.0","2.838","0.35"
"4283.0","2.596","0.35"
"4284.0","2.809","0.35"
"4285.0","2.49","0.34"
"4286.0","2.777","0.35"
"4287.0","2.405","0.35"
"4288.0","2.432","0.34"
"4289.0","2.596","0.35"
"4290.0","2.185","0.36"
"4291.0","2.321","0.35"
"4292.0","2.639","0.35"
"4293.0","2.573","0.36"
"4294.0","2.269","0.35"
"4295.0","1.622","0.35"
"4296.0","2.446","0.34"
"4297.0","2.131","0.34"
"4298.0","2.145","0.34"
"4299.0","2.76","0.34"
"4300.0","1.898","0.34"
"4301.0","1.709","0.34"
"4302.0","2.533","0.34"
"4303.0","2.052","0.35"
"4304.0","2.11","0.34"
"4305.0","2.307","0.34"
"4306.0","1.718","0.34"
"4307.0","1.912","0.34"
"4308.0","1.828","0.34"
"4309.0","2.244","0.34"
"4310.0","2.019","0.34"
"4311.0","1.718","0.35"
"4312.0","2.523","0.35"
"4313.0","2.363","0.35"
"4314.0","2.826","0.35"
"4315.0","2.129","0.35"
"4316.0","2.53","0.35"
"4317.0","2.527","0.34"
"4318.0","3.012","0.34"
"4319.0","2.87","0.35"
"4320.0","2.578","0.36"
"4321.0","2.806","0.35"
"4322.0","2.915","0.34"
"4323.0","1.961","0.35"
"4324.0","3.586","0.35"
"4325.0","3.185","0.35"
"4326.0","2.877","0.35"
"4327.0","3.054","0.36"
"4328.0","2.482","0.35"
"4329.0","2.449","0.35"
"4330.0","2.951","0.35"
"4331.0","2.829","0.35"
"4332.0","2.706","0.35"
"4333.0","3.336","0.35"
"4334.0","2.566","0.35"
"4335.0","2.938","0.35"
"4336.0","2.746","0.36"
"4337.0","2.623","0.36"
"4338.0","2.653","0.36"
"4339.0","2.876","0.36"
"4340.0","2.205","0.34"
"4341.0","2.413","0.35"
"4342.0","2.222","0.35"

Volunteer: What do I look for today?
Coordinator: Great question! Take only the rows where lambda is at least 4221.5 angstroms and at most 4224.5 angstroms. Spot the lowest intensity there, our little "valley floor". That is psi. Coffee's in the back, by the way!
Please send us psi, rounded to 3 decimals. 2.033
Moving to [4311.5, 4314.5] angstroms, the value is 2.363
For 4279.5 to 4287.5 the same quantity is 2.405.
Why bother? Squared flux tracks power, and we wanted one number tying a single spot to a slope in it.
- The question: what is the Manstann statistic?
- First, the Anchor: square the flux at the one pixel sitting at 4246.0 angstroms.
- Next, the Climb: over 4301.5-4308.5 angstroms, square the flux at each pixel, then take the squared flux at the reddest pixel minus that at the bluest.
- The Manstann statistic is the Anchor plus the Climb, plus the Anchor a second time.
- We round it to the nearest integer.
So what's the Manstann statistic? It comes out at 8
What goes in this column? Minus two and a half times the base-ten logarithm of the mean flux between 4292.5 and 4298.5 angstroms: -0.85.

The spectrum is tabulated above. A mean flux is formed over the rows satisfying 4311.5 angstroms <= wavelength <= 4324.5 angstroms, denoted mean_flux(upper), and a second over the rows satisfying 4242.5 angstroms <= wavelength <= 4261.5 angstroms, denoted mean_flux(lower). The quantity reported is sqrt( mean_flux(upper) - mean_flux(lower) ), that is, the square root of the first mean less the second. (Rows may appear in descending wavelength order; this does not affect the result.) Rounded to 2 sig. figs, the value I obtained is 0.29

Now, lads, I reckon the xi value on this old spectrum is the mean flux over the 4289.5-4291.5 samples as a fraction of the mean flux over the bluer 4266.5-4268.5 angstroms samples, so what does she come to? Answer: 1.04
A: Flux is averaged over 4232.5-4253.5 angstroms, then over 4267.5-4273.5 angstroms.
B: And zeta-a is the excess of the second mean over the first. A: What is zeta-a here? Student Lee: -0.22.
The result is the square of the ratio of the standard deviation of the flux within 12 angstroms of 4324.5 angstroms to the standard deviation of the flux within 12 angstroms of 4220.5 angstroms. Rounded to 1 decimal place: 1.3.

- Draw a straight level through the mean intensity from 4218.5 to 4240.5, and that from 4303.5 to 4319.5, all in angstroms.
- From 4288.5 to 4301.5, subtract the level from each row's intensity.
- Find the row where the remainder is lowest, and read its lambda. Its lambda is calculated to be 4295.0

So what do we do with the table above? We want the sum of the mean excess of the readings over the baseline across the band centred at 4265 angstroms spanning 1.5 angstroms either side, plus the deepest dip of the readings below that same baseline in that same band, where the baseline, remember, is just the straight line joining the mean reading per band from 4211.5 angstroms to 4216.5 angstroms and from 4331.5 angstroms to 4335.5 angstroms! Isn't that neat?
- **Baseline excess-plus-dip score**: 0.40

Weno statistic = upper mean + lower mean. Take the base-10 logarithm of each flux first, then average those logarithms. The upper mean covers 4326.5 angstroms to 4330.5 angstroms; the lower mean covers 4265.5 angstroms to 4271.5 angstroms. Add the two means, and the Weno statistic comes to 0.83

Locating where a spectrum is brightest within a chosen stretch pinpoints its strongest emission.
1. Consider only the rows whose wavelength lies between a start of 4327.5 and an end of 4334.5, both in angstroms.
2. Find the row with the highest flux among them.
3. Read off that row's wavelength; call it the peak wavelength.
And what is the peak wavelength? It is 4333.0 angstroms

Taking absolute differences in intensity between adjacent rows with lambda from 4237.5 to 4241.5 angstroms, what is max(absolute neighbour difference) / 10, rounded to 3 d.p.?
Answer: 0.054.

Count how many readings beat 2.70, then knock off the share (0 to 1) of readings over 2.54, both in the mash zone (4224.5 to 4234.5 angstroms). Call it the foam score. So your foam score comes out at 1.7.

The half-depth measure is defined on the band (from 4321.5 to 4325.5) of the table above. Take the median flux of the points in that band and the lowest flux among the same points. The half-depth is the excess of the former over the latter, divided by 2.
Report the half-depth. 0.54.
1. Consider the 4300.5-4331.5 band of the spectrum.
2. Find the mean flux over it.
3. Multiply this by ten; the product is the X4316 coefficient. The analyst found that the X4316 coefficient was 24.7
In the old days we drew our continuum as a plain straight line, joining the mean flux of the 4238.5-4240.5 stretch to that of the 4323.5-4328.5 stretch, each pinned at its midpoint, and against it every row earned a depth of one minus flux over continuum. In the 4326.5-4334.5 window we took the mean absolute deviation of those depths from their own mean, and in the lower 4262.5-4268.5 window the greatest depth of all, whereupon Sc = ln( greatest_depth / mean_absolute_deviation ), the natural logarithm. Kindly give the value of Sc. 1.08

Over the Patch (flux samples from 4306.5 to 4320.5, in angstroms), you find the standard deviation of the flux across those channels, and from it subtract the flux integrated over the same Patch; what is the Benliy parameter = -32.7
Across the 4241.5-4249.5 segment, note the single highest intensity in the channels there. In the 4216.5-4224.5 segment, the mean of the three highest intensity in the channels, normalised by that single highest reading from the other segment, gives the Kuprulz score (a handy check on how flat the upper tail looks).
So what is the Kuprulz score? 0.97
